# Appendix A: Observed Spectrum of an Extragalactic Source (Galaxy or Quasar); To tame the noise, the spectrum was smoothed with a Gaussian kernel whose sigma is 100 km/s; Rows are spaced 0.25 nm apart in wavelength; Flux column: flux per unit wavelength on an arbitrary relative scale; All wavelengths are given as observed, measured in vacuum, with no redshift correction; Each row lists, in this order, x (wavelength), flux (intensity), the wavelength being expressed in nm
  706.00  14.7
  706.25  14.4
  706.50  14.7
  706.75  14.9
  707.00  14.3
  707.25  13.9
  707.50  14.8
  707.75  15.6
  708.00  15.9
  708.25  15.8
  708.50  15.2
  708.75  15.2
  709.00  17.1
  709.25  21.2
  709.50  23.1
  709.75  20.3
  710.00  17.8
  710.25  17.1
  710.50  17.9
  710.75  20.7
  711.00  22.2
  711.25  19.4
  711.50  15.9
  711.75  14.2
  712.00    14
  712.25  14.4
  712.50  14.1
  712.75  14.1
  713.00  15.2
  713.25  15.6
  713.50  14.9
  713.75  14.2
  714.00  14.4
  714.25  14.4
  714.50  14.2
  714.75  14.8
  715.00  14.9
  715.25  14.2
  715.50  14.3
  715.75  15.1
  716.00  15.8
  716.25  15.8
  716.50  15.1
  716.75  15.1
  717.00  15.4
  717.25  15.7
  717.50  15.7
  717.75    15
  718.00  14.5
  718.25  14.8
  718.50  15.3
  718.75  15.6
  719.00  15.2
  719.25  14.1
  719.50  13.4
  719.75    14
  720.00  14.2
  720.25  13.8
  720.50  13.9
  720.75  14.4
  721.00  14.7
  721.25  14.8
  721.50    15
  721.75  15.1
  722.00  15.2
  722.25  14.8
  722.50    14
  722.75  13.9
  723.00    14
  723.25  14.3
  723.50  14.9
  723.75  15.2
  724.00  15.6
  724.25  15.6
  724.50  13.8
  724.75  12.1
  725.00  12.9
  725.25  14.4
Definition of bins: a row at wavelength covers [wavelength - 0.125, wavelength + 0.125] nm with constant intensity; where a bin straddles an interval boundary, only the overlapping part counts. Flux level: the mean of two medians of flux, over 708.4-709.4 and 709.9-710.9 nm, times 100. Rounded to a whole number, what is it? 1700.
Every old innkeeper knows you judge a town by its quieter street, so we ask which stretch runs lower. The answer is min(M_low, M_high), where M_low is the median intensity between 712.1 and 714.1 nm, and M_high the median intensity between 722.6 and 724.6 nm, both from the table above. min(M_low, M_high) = 14.4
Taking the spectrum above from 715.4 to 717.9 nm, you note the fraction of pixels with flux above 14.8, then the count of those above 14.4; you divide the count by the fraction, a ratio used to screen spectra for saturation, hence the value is 10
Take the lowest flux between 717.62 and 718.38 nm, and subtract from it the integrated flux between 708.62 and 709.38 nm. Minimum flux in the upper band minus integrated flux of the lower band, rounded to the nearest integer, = 1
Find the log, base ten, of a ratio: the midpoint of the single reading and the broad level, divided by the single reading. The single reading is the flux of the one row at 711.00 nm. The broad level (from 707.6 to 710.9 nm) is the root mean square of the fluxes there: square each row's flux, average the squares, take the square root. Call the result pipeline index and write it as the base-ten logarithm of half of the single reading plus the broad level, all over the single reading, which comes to -0.042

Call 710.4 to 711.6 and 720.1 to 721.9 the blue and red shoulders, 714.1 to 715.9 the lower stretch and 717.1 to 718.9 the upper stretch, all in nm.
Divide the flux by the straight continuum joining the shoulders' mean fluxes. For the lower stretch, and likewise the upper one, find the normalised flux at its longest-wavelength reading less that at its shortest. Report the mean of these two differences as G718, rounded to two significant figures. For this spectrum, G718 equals 0.056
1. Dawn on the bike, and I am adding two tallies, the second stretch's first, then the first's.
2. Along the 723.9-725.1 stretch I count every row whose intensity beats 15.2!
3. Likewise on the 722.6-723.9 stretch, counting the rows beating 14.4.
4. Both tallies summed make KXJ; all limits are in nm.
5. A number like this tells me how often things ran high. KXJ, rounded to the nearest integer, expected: 4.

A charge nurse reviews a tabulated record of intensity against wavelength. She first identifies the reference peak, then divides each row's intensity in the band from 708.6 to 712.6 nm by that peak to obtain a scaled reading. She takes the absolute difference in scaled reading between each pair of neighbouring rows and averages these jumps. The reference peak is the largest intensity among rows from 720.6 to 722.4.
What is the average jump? 0.122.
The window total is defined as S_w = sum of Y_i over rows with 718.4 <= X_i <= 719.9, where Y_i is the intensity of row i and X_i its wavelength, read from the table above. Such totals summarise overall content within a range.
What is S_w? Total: 87.6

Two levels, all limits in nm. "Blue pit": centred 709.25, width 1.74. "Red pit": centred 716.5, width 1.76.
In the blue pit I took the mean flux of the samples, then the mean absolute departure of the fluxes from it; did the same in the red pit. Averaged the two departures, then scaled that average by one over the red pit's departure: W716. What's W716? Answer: 4.9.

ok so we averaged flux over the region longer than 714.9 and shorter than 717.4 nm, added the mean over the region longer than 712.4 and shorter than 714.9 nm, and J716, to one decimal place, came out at 29.7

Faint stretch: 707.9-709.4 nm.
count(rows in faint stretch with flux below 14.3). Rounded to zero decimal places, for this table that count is 0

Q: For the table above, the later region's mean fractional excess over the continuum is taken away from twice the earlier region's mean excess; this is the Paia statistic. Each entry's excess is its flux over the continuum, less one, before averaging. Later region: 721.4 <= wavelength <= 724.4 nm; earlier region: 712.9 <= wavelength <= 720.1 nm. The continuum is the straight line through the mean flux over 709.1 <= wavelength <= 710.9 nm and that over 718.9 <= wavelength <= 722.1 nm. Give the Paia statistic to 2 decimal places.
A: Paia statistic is -0.31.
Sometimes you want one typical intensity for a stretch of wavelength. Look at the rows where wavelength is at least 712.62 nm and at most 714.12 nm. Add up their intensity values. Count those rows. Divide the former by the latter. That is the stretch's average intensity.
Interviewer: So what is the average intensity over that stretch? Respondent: 14.7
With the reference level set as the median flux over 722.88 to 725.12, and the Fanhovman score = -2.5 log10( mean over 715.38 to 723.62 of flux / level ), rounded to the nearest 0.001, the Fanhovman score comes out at -0.034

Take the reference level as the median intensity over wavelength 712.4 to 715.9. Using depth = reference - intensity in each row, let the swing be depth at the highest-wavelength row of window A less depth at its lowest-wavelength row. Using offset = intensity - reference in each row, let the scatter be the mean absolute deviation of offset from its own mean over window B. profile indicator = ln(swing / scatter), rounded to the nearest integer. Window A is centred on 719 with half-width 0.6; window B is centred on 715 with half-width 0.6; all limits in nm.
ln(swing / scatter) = 2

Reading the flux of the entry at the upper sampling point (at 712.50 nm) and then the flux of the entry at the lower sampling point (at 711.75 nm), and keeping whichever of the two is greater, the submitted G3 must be 14.2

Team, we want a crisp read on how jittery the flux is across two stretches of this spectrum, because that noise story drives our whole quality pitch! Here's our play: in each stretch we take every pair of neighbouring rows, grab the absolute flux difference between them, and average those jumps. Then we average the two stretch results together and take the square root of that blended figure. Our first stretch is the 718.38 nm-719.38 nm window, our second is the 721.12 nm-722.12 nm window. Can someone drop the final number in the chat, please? 0.61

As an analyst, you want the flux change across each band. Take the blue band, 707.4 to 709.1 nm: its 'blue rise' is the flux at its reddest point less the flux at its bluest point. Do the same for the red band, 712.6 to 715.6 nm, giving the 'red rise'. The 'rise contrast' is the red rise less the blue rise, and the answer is -2.1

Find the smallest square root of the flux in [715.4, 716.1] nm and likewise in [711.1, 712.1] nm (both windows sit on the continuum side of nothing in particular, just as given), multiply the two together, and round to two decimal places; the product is 14.15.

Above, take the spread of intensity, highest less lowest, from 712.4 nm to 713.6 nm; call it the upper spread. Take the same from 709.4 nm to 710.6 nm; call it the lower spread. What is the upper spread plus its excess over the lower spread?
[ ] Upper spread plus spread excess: -3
